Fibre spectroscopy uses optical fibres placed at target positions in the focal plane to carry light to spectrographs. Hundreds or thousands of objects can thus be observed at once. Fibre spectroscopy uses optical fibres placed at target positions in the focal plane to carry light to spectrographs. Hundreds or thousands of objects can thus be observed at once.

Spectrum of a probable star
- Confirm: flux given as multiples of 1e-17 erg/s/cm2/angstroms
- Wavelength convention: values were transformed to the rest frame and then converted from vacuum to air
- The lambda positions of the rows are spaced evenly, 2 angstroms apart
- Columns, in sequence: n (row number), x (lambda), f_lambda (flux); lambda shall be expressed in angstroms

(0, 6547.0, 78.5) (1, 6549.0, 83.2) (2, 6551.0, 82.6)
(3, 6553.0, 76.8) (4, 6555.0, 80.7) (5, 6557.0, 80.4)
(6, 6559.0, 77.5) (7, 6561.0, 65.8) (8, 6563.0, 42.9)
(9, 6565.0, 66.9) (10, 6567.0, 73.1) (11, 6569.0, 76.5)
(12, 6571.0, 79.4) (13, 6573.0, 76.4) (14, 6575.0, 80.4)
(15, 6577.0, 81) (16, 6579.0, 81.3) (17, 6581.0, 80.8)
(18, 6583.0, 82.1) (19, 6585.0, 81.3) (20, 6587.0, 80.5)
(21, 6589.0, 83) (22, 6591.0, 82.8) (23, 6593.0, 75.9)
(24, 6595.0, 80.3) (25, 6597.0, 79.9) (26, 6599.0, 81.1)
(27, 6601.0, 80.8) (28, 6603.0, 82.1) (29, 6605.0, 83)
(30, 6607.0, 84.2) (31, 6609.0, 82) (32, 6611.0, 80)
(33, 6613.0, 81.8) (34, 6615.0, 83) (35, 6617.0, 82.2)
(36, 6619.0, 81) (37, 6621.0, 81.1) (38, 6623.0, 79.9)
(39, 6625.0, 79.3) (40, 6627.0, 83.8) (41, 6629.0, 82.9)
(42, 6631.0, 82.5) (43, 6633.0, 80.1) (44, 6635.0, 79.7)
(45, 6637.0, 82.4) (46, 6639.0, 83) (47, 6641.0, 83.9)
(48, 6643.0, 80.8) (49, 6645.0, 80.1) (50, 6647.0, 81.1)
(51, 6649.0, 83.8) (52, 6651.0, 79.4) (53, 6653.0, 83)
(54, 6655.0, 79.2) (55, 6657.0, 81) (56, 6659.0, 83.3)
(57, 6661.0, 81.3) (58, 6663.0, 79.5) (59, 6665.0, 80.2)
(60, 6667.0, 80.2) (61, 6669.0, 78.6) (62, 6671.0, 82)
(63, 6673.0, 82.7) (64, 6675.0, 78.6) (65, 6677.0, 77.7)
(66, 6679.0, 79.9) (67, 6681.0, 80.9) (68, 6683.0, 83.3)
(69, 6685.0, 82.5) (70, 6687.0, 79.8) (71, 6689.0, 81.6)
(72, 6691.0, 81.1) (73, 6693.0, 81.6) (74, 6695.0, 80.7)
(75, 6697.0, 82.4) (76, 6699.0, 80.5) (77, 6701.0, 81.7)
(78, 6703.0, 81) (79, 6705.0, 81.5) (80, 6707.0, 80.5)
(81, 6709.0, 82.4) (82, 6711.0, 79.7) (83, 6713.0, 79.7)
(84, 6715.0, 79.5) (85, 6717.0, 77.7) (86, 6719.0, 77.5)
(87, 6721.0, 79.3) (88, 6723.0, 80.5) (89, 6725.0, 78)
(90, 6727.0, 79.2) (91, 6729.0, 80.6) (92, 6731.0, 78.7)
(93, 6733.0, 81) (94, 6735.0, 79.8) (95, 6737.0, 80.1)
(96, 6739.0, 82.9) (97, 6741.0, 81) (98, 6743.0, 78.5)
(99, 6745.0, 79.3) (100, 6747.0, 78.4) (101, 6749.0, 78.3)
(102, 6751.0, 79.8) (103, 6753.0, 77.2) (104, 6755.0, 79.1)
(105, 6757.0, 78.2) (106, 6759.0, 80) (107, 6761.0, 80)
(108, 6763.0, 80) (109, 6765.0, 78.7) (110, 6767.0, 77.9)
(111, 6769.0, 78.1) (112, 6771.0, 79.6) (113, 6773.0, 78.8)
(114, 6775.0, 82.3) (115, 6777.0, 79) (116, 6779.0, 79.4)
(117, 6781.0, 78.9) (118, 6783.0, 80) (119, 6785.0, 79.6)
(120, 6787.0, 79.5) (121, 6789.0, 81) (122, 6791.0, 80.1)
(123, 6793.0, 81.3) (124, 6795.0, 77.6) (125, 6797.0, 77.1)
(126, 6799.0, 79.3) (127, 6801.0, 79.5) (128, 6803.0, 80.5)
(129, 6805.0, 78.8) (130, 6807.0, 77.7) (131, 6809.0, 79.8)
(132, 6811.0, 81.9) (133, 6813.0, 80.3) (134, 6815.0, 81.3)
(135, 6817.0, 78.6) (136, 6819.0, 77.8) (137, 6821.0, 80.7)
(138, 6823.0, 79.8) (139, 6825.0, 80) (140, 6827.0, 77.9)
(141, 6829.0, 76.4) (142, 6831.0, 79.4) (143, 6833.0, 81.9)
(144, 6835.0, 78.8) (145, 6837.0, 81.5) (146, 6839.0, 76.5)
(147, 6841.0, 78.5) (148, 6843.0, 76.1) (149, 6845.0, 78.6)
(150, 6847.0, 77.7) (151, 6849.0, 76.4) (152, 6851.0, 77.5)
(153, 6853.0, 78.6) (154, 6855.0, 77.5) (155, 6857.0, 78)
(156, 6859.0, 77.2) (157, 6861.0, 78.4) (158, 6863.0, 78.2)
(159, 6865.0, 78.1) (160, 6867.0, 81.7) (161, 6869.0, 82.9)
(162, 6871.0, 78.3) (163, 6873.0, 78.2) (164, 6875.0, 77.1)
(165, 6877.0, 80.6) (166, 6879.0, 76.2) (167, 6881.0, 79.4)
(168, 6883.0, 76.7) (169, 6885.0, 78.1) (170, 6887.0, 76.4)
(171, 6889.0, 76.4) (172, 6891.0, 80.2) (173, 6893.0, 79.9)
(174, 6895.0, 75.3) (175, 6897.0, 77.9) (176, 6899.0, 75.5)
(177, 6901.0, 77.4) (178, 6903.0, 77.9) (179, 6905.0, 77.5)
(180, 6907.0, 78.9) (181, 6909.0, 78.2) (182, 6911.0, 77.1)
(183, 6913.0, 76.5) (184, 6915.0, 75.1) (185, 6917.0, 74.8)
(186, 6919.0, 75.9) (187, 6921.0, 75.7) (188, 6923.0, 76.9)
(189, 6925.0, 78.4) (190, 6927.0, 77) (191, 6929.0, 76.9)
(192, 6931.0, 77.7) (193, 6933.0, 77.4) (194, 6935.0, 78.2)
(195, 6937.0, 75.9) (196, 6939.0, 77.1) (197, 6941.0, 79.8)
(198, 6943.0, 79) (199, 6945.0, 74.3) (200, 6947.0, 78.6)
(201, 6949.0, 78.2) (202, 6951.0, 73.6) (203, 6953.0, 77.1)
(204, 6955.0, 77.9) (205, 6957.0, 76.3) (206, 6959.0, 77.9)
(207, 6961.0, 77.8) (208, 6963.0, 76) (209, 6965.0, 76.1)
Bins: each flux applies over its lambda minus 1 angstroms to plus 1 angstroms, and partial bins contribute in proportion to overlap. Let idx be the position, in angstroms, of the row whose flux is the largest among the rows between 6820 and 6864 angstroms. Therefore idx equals 6833.0 angstroms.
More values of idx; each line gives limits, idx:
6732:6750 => 6739.0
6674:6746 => 6683.0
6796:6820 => 6811.0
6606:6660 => 6607.0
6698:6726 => 6709.0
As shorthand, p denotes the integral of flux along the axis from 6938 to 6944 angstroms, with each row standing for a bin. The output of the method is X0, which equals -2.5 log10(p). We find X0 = -6.68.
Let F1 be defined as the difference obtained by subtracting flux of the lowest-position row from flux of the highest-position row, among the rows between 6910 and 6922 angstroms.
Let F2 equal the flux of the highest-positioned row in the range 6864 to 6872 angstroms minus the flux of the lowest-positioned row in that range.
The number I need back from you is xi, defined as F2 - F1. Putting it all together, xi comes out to 2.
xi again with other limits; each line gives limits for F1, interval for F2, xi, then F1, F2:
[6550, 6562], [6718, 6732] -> 18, -16.8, 1.2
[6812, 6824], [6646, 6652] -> -1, -0.5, -1.7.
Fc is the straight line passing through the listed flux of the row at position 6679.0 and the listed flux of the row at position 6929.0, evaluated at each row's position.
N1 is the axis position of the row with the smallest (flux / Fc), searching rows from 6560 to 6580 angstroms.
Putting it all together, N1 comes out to 6563.0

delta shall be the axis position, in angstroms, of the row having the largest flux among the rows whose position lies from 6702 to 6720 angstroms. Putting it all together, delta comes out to 6709.0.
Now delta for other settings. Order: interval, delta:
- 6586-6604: 6589.0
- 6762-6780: 6775.0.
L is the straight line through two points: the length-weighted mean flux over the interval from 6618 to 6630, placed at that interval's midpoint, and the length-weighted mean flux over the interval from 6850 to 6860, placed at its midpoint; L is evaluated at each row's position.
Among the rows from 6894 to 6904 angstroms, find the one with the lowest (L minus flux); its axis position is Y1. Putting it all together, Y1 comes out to 6903.0 angstroms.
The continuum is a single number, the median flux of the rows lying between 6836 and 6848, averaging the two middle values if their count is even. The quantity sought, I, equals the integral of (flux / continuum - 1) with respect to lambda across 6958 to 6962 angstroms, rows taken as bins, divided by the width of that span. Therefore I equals -0.003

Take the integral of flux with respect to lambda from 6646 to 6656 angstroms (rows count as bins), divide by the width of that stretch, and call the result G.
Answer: 81.3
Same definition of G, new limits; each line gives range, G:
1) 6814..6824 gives 79.6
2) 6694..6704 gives 81.3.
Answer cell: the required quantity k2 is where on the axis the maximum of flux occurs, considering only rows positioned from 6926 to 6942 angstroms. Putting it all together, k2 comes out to 6941.0 angstroms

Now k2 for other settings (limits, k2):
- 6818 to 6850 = 6833.0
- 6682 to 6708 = 6683.0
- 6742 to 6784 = 6775.0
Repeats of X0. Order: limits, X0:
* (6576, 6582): -6.72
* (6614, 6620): -6.73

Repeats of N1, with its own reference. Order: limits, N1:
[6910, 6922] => 6917.0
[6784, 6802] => 6797.0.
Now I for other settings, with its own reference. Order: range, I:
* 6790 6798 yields 0.012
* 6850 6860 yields -0.004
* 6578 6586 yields 0.042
